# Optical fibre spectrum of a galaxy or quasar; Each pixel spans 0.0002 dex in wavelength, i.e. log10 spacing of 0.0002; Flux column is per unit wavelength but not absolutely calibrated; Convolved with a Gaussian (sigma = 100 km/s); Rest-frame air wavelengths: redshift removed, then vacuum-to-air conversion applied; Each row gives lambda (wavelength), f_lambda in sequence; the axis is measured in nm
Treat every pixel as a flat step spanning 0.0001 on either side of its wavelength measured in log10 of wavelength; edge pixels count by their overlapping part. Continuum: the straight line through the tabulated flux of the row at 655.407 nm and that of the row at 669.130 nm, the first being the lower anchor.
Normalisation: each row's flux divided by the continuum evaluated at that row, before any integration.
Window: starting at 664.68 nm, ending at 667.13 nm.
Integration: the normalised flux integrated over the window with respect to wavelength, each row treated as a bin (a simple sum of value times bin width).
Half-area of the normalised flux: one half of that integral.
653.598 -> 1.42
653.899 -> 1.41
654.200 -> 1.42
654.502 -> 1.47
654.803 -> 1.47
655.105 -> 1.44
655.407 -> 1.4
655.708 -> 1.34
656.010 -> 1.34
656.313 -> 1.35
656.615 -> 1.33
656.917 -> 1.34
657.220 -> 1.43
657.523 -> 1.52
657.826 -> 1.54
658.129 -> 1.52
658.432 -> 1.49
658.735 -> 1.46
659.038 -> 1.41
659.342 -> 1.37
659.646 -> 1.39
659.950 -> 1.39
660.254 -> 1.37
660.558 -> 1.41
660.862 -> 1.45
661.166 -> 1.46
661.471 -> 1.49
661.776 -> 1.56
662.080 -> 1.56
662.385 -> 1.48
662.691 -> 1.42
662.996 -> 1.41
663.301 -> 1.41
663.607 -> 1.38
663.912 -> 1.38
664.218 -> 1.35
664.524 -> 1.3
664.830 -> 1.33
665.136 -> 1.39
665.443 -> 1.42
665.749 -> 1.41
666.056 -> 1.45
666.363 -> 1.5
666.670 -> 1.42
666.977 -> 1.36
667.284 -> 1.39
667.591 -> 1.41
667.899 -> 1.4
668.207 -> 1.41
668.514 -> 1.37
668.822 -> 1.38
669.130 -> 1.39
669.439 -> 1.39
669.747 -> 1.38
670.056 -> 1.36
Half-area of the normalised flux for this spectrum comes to 1.24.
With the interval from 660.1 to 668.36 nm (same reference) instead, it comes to 4.21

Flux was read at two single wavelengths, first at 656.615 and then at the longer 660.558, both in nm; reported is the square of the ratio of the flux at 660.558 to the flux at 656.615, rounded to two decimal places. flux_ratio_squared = 1.12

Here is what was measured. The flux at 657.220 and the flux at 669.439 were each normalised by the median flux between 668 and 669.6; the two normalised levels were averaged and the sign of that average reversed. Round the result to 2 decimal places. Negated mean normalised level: -1.01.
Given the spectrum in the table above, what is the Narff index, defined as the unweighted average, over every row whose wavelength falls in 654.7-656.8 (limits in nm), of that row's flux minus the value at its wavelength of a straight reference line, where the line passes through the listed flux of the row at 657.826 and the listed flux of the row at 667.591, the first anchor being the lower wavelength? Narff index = -0.19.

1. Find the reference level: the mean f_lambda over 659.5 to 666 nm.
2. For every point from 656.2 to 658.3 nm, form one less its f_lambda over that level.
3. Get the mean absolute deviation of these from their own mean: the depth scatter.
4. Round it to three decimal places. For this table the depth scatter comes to 0.057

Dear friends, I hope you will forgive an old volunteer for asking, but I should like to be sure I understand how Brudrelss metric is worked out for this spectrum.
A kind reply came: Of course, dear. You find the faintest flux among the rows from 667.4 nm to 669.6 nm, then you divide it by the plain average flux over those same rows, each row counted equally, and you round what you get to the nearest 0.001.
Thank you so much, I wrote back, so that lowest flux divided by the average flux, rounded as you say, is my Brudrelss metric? 0.984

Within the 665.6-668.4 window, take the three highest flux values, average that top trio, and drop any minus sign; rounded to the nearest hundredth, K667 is 1.46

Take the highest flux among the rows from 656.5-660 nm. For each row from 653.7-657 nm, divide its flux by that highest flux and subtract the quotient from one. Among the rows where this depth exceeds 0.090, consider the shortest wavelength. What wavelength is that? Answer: 655.407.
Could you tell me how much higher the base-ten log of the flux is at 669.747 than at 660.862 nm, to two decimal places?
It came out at -0.02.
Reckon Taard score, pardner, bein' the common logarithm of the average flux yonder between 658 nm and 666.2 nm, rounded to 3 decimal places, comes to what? 0.154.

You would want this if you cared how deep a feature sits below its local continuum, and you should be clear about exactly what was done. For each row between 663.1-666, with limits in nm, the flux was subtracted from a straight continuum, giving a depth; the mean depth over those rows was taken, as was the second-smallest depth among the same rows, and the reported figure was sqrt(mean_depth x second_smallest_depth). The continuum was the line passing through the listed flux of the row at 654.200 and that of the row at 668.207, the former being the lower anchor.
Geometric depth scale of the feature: 0.01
